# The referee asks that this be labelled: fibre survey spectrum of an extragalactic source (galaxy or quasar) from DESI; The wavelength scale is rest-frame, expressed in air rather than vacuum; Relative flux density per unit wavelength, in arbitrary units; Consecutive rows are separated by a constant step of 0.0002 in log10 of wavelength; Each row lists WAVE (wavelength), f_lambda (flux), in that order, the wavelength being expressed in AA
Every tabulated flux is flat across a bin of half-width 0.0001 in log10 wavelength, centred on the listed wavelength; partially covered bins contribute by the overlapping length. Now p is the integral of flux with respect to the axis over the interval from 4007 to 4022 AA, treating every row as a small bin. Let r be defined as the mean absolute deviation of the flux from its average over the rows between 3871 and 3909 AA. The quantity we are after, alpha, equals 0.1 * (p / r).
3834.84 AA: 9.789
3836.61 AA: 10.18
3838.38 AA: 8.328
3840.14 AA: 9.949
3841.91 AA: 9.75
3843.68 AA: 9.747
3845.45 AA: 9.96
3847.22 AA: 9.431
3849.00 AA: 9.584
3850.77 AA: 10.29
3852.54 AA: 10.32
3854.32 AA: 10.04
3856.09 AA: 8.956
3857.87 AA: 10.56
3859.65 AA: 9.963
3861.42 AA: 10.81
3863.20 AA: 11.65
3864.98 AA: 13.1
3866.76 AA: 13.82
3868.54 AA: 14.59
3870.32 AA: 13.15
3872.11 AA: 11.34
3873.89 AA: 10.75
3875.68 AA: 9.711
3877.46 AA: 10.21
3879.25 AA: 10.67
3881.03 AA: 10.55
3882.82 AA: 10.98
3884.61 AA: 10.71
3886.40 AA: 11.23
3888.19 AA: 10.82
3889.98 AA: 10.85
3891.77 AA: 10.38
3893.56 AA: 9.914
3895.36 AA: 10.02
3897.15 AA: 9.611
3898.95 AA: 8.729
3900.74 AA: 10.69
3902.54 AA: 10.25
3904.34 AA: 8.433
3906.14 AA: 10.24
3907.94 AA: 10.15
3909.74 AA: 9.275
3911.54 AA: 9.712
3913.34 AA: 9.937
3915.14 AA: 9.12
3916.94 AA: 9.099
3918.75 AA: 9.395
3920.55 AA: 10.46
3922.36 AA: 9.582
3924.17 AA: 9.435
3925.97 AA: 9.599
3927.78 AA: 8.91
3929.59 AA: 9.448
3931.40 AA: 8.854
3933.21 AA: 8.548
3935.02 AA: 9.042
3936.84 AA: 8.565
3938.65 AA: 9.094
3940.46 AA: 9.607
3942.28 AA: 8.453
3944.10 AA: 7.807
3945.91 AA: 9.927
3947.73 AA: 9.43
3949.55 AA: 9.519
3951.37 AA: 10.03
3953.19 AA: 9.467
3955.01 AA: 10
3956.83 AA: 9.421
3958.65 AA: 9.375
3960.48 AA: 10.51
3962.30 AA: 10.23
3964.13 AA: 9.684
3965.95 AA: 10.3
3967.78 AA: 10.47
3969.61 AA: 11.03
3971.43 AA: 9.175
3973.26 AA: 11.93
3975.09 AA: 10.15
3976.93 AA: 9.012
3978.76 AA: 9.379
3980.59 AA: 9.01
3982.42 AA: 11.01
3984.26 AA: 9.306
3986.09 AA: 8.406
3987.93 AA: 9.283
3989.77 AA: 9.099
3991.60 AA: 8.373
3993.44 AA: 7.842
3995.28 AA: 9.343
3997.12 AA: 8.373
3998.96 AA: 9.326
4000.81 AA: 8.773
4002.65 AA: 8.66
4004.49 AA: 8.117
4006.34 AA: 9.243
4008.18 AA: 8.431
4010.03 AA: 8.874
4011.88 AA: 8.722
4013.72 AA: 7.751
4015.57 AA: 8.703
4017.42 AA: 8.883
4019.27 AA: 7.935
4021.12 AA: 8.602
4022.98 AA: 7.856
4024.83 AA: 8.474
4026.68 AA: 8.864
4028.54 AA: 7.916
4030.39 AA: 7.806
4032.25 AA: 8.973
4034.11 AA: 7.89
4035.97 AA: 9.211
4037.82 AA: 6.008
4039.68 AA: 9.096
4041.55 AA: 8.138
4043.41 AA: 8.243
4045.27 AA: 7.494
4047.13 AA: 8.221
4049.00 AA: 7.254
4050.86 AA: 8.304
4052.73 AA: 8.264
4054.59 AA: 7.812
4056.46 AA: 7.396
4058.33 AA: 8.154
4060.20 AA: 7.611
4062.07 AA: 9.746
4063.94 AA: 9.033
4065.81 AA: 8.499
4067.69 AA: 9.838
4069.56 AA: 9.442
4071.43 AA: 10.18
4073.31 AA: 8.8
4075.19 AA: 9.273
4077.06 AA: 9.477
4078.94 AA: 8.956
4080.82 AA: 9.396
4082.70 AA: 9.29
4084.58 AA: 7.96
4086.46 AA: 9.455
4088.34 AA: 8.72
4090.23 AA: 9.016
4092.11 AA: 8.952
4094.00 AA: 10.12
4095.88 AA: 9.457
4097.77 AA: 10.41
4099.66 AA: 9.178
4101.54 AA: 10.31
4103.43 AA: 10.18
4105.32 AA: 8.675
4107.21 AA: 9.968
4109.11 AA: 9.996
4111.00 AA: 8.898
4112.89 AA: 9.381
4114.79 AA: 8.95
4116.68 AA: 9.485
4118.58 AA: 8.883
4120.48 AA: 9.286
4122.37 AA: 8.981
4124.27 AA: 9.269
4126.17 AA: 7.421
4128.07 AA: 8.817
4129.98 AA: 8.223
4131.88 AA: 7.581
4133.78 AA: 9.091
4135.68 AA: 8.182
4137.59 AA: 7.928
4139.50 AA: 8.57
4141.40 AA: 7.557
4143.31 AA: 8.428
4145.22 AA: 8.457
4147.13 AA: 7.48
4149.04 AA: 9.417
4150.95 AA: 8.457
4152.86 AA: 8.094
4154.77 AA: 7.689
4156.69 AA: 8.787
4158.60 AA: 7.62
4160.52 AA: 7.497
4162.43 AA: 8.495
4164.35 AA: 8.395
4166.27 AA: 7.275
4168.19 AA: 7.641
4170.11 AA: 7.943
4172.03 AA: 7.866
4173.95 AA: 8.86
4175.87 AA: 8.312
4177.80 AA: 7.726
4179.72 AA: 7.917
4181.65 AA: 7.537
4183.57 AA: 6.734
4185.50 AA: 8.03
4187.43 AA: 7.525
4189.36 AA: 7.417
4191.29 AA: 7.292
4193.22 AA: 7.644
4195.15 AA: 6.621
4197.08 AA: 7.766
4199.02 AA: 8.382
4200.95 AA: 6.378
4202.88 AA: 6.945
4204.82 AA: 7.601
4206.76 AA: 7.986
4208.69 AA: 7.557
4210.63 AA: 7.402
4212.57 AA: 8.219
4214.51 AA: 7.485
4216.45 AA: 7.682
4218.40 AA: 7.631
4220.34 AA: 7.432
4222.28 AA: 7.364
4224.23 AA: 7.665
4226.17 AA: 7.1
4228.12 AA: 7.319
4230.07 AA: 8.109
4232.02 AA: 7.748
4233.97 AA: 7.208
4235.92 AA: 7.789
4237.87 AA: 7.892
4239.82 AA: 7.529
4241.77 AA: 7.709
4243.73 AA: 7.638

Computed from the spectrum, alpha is 23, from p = 128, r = 0.54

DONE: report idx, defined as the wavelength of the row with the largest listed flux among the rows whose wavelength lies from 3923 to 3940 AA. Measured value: 3925.97 AA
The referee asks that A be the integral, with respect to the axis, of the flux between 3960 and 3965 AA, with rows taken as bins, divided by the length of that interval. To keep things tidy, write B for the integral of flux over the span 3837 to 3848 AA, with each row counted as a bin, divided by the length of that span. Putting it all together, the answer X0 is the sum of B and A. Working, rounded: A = 10.1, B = 9.6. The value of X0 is 19.7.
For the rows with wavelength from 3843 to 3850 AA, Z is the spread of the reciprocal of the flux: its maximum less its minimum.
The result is 0.006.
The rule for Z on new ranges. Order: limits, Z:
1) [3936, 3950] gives 0.027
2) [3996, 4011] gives 0.016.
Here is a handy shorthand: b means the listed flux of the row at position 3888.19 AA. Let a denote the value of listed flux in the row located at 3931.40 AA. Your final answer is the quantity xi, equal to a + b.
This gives 19.7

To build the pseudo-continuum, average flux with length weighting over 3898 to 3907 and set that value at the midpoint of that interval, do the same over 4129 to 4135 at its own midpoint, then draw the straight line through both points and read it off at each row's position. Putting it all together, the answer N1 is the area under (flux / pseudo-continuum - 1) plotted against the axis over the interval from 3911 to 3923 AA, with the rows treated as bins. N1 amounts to 0.1 AA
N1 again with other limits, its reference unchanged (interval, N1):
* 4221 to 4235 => -0.4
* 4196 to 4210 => -0.7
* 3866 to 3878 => 2.6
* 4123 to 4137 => 0.1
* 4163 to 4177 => 0.0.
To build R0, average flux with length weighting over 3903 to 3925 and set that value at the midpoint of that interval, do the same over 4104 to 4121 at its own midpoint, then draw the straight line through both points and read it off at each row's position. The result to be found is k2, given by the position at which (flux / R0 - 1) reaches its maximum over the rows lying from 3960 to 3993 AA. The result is 3973.26 AA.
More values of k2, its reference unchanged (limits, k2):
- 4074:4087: 4077.06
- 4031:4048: 4035.97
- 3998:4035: 3998.96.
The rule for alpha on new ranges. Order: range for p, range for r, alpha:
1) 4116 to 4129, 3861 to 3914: 12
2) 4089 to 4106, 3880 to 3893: 79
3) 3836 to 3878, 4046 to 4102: 65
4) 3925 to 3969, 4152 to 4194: 104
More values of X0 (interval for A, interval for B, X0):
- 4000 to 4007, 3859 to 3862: 19.1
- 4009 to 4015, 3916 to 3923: 18.1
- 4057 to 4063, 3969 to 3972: 18.6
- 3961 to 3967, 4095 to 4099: 20.0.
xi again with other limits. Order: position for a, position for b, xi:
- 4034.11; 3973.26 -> 19.8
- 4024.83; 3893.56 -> 18.4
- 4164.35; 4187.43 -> 15.9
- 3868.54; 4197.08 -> 22.4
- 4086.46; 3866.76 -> 23.3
